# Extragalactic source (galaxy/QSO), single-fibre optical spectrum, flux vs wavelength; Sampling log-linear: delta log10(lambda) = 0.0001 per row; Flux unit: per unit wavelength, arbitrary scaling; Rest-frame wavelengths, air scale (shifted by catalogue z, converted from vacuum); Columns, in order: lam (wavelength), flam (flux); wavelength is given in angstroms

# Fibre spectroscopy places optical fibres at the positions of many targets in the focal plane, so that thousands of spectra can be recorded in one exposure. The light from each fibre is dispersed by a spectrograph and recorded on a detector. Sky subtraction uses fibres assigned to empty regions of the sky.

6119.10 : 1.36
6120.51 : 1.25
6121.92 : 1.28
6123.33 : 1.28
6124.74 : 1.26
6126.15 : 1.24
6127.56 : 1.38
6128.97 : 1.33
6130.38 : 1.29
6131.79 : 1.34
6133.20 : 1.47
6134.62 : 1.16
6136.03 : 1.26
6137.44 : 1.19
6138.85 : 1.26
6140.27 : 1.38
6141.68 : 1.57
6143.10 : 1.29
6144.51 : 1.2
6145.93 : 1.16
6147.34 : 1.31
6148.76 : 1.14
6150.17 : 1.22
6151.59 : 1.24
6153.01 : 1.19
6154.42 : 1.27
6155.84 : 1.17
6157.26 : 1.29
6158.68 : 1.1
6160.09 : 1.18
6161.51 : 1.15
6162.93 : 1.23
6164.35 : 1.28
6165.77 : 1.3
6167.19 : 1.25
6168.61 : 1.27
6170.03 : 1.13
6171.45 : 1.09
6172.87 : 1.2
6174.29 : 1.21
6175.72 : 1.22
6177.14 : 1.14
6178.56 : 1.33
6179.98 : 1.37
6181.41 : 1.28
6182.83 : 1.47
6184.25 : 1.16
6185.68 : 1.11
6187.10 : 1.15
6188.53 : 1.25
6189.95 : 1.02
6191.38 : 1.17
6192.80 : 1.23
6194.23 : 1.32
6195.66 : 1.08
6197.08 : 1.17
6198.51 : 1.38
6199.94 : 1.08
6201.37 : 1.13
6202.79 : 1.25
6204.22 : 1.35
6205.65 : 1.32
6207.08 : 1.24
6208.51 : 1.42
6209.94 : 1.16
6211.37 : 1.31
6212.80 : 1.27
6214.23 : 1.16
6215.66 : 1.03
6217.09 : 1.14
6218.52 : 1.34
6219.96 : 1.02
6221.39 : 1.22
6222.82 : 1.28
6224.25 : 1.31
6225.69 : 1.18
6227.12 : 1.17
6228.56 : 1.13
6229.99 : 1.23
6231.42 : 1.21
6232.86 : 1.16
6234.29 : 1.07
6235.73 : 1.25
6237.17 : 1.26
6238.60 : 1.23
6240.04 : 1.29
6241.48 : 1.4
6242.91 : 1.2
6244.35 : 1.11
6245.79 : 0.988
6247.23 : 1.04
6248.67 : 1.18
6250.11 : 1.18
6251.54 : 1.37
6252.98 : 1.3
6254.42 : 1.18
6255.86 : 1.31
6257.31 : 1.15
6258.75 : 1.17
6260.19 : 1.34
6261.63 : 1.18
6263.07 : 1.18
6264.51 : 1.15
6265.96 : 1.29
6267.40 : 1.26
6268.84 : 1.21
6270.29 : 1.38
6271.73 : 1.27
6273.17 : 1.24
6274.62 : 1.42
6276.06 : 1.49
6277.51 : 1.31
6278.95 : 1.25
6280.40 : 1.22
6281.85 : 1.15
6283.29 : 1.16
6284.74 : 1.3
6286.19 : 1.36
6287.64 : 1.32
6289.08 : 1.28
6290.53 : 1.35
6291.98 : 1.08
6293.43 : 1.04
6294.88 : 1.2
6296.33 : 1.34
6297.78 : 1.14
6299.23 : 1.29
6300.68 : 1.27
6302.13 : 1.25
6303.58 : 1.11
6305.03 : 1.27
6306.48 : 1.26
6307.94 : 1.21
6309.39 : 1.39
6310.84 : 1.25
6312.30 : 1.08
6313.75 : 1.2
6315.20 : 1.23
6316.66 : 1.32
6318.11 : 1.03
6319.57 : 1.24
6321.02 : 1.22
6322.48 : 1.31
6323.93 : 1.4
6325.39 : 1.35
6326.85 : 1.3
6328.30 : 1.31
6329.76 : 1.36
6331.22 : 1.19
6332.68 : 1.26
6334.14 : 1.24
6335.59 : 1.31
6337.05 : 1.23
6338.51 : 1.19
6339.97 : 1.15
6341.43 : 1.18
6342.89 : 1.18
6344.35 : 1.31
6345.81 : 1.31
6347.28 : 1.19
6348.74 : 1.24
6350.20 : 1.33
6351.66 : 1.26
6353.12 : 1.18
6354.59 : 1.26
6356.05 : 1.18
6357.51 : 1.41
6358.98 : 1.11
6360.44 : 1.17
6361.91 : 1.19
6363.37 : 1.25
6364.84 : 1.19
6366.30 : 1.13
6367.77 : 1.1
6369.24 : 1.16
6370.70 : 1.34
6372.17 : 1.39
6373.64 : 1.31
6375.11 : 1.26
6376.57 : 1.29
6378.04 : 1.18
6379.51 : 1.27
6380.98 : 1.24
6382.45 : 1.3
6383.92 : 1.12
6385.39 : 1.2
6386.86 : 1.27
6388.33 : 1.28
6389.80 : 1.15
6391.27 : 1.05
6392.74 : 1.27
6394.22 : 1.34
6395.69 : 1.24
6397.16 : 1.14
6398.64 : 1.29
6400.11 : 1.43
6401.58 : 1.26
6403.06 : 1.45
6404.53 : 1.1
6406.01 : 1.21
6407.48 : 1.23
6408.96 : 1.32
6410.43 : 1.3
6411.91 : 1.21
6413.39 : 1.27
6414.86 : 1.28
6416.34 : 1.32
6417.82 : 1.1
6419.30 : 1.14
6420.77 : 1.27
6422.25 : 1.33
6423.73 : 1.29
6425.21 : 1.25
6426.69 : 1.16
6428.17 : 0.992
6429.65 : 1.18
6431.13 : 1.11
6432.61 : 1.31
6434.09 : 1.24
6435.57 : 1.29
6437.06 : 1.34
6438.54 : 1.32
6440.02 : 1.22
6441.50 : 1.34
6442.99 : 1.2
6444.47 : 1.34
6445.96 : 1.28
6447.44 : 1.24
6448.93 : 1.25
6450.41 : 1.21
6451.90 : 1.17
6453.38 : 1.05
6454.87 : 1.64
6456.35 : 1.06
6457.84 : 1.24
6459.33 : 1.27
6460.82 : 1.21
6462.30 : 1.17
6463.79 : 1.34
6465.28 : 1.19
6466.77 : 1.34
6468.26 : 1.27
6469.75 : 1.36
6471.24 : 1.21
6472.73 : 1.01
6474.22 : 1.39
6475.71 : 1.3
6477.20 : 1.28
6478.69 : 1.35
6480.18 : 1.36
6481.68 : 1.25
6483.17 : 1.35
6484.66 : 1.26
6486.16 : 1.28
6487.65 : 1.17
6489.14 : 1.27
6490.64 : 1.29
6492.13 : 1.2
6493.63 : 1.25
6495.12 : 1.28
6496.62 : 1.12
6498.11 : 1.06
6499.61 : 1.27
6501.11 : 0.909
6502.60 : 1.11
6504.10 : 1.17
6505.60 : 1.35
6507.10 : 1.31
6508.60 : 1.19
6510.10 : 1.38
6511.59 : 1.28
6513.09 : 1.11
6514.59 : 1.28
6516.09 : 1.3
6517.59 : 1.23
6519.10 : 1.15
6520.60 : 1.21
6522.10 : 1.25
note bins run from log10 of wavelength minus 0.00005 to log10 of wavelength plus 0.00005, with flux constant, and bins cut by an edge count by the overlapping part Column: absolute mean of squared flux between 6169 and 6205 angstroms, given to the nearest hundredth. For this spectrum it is 1.48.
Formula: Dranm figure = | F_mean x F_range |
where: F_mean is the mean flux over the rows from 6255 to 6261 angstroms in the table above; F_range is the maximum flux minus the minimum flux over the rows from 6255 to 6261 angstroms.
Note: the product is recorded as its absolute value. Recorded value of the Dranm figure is 0.24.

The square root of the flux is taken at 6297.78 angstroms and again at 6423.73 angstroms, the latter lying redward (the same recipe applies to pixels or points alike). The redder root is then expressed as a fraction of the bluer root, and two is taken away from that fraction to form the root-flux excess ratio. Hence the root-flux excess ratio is -0.94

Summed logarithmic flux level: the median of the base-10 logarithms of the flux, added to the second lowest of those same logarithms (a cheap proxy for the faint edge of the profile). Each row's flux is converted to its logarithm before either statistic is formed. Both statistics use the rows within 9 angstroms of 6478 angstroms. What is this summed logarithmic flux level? 0.193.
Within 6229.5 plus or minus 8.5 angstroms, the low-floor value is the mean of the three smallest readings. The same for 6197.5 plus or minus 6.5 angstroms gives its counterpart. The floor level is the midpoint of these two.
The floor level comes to 1.11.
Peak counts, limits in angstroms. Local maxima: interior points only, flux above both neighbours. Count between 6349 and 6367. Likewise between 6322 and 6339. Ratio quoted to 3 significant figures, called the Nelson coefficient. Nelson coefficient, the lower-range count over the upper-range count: 1.33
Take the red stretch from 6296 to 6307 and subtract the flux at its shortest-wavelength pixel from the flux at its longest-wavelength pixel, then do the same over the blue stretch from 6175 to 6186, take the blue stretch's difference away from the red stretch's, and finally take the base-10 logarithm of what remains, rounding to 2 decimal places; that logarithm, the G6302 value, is -1.52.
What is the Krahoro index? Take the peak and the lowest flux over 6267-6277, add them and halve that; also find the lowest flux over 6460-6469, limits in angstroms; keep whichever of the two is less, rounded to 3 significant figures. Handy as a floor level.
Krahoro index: 1.17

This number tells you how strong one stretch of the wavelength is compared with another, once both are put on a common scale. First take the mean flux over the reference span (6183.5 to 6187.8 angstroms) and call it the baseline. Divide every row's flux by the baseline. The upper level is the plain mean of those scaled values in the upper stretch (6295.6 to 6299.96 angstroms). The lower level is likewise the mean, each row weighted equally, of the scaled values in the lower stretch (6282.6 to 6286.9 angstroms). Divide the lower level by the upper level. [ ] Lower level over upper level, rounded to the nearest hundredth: 1.01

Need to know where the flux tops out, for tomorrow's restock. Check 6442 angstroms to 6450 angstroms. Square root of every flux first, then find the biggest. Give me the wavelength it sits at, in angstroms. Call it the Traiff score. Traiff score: 6444.47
